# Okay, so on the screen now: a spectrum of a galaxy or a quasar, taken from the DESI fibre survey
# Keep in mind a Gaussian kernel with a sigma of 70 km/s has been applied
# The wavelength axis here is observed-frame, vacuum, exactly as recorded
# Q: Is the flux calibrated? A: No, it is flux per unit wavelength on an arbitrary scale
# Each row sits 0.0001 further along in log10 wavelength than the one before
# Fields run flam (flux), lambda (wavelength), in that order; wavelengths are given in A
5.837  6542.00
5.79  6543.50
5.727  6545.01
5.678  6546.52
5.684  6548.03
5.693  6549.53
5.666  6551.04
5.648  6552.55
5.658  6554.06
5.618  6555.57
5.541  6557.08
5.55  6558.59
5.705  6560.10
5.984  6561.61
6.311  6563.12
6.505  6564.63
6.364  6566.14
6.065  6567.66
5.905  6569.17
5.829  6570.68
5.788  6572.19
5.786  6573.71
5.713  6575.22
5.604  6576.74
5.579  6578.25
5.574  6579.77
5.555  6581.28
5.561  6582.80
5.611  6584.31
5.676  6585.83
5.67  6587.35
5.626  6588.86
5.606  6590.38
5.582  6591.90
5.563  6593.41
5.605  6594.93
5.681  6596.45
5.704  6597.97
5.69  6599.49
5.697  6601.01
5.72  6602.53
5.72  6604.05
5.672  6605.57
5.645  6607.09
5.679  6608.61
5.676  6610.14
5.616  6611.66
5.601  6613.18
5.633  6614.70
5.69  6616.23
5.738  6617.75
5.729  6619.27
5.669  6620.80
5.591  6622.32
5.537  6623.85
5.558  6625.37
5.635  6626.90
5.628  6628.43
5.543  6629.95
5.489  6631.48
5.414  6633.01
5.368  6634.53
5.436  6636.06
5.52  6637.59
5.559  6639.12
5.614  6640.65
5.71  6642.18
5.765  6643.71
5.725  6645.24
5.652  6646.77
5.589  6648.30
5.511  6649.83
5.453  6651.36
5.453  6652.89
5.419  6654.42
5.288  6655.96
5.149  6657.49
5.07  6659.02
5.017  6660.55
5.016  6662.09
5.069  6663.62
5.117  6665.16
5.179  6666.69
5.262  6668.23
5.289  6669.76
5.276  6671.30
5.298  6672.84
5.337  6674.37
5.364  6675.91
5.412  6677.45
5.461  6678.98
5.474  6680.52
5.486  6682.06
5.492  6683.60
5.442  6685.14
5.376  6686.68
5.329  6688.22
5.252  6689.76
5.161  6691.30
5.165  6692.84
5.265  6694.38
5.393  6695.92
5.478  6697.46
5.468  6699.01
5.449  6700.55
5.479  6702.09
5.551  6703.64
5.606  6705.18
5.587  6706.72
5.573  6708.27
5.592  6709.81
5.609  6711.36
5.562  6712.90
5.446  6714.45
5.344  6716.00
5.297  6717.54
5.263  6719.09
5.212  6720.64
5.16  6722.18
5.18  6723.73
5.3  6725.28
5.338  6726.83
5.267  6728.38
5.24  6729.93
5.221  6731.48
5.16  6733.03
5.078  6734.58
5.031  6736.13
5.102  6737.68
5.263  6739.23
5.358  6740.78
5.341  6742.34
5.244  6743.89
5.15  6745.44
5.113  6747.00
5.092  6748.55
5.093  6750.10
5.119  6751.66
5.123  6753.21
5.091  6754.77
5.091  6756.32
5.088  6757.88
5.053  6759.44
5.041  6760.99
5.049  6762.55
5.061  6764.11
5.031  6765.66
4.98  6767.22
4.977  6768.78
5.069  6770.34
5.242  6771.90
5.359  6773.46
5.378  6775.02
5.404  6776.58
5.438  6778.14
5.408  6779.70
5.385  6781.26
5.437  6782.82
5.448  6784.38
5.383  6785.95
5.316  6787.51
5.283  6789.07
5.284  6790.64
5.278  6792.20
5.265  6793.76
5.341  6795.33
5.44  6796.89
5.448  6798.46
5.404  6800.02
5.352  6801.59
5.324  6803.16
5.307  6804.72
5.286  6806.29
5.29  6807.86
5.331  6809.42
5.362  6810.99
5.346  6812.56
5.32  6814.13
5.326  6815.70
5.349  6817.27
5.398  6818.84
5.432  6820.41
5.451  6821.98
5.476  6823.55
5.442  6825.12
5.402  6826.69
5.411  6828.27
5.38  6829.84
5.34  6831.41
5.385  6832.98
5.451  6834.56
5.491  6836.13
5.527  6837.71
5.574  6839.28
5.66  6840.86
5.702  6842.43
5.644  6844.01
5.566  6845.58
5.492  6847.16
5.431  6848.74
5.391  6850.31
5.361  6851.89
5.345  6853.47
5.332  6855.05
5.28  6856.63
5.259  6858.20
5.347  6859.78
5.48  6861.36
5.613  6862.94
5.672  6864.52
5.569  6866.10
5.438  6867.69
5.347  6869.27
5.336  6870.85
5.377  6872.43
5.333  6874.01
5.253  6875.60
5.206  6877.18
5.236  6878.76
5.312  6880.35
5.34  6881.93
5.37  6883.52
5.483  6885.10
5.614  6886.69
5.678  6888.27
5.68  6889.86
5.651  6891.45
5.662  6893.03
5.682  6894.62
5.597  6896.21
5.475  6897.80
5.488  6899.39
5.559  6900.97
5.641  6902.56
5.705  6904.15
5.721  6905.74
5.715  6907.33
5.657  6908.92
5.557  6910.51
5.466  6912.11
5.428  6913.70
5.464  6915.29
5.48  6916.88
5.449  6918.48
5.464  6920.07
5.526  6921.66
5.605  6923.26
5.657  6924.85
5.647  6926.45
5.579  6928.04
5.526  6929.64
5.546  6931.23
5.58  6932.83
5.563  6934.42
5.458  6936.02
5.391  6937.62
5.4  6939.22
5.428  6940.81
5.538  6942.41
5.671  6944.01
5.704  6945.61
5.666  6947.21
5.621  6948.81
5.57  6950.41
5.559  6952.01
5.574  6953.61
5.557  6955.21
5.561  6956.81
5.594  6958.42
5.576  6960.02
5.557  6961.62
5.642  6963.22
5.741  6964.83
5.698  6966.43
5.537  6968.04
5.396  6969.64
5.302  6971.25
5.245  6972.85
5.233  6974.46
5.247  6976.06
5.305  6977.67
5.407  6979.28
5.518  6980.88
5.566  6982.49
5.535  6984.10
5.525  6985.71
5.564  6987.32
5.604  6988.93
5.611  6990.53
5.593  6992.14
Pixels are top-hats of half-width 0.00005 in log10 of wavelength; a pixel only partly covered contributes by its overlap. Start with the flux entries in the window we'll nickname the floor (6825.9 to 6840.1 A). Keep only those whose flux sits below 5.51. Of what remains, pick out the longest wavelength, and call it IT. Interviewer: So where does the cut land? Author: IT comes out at 6836.13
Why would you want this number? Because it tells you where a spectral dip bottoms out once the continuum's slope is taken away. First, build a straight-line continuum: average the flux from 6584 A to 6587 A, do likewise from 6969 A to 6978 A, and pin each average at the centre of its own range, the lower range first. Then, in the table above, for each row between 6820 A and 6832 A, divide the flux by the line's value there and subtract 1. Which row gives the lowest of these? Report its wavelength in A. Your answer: 6831.41 A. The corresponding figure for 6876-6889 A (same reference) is 6877.18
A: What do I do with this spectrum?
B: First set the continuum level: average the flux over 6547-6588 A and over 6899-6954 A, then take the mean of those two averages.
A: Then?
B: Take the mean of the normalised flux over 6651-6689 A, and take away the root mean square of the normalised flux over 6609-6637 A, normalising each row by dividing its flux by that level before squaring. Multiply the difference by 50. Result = -2.5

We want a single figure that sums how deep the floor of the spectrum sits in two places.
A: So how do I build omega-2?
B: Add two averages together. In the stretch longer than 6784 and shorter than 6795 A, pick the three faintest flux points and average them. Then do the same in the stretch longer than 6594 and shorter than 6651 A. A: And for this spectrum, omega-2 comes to 10.7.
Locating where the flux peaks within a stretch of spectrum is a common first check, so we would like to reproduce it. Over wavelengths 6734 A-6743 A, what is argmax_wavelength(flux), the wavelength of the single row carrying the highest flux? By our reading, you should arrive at 6740.78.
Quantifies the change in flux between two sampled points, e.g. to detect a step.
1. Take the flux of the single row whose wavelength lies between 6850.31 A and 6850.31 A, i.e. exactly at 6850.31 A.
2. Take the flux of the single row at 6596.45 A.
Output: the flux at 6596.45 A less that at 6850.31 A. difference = 0.3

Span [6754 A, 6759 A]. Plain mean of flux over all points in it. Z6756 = 5.09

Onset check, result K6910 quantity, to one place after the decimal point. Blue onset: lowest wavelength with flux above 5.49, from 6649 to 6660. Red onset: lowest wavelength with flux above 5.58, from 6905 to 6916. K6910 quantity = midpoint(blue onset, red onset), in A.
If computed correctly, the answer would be 6777.8 A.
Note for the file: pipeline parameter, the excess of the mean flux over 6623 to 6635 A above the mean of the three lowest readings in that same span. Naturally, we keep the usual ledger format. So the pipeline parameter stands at 0.10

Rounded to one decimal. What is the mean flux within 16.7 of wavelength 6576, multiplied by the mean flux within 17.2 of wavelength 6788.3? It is 31.1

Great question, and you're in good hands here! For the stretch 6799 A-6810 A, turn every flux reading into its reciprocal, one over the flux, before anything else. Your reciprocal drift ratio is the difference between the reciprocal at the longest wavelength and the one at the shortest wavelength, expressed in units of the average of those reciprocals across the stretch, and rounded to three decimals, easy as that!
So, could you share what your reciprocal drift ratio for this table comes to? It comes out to 0.013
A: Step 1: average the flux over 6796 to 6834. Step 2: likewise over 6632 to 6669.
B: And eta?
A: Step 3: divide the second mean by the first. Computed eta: 1.003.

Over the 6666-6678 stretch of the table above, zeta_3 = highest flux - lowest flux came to 0.23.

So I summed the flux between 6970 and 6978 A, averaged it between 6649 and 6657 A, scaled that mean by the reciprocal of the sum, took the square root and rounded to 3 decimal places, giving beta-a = 0.454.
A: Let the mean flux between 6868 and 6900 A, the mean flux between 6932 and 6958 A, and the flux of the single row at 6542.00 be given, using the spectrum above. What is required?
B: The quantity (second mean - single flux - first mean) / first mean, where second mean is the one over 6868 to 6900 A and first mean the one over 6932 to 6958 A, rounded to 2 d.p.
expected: -1.07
